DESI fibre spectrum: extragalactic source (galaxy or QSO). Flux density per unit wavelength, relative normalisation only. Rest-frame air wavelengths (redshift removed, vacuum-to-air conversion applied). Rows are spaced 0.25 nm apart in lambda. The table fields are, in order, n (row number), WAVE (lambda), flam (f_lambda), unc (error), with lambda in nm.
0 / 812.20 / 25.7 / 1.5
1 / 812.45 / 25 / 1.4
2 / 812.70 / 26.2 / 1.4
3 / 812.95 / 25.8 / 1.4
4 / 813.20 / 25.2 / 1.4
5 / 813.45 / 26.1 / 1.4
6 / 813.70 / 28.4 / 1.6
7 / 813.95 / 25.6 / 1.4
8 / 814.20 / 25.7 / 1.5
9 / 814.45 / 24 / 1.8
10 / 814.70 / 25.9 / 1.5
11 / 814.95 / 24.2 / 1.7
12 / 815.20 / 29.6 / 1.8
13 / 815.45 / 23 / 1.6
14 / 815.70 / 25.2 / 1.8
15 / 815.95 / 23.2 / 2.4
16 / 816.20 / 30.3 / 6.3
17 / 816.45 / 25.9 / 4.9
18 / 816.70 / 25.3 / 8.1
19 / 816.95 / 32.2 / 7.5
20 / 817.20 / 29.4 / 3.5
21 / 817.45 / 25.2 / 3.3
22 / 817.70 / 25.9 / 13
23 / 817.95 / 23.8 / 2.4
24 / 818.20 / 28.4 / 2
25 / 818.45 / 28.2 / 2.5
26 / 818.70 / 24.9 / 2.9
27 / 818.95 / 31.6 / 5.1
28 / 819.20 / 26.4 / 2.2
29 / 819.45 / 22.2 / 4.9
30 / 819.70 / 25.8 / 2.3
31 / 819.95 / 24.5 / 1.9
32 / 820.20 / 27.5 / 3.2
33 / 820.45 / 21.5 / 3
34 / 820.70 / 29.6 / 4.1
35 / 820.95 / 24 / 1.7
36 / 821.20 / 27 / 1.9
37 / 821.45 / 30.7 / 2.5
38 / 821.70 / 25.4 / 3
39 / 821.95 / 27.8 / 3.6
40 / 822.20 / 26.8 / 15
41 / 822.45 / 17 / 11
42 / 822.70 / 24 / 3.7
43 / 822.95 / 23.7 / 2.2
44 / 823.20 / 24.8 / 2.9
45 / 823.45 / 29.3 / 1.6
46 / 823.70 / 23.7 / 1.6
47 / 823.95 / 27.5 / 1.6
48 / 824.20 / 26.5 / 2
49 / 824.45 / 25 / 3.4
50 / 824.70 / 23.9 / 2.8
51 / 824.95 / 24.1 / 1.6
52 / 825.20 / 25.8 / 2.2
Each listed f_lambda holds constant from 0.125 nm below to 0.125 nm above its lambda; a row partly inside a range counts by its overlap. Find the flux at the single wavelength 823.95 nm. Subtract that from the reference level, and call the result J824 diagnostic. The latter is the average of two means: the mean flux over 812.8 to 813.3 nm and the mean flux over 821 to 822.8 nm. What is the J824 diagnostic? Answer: -2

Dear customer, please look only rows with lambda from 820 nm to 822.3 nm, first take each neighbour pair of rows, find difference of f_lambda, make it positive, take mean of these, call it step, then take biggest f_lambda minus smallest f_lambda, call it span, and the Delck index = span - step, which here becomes 4.81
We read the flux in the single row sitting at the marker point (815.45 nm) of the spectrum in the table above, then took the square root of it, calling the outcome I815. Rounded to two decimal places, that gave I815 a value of 4.80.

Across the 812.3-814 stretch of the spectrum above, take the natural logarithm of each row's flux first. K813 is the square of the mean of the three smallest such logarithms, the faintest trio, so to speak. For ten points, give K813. 10.4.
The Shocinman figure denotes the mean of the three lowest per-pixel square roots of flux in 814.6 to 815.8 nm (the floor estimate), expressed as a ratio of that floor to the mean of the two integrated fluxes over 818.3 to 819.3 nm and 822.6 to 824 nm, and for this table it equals 0.15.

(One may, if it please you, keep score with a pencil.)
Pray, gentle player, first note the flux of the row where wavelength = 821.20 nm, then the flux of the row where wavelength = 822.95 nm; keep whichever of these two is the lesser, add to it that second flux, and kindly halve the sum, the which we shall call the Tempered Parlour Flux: 23.7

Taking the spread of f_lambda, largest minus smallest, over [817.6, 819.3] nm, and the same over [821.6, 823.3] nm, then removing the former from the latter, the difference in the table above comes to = 3.0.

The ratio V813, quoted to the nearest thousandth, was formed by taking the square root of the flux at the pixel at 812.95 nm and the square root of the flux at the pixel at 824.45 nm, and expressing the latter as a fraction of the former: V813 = 0.984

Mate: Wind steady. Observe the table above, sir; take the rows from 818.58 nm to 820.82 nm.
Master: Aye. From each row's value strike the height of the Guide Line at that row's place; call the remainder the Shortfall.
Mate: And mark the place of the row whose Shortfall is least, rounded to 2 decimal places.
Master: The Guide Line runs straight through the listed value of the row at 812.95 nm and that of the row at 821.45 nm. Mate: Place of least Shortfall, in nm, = 820.45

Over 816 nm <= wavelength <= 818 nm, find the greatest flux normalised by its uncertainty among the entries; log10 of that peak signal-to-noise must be 1.00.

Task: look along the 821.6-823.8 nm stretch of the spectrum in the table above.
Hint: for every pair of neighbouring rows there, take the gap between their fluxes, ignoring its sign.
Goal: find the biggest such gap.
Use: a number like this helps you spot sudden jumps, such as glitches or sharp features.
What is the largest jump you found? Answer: 9.8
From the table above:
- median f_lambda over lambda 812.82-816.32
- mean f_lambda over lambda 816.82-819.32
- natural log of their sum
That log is 3.975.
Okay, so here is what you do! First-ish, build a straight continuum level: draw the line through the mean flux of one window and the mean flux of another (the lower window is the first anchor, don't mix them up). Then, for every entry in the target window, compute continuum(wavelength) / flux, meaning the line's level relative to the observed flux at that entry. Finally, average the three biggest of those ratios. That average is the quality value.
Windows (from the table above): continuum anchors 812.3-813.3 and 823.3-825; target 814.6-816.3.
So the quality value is 1.09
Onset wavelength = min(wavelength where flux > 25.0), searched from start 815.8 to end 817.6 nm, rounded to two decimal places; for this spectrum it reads 816.20 nm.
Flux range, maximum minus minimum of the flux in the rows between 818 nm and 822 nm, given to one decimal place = 10.1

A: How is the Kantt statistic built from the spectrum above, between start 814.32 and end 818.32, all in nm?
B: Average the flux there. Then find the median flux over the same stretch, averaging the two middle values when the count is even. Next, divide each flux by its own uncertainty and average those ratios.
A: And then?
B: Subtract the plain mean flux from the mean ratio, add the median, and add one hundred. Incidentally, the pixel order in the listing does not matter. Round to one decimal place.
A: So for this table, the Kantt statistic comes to 109.2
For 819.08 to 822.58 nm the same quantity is 109.5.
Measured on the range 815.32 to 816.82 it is 108.3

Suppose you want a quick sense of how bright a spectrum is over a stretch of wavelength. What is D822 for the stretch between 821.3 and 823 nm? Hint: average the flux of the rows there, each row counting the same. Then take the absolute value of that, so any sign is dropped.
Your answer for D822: 25.1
